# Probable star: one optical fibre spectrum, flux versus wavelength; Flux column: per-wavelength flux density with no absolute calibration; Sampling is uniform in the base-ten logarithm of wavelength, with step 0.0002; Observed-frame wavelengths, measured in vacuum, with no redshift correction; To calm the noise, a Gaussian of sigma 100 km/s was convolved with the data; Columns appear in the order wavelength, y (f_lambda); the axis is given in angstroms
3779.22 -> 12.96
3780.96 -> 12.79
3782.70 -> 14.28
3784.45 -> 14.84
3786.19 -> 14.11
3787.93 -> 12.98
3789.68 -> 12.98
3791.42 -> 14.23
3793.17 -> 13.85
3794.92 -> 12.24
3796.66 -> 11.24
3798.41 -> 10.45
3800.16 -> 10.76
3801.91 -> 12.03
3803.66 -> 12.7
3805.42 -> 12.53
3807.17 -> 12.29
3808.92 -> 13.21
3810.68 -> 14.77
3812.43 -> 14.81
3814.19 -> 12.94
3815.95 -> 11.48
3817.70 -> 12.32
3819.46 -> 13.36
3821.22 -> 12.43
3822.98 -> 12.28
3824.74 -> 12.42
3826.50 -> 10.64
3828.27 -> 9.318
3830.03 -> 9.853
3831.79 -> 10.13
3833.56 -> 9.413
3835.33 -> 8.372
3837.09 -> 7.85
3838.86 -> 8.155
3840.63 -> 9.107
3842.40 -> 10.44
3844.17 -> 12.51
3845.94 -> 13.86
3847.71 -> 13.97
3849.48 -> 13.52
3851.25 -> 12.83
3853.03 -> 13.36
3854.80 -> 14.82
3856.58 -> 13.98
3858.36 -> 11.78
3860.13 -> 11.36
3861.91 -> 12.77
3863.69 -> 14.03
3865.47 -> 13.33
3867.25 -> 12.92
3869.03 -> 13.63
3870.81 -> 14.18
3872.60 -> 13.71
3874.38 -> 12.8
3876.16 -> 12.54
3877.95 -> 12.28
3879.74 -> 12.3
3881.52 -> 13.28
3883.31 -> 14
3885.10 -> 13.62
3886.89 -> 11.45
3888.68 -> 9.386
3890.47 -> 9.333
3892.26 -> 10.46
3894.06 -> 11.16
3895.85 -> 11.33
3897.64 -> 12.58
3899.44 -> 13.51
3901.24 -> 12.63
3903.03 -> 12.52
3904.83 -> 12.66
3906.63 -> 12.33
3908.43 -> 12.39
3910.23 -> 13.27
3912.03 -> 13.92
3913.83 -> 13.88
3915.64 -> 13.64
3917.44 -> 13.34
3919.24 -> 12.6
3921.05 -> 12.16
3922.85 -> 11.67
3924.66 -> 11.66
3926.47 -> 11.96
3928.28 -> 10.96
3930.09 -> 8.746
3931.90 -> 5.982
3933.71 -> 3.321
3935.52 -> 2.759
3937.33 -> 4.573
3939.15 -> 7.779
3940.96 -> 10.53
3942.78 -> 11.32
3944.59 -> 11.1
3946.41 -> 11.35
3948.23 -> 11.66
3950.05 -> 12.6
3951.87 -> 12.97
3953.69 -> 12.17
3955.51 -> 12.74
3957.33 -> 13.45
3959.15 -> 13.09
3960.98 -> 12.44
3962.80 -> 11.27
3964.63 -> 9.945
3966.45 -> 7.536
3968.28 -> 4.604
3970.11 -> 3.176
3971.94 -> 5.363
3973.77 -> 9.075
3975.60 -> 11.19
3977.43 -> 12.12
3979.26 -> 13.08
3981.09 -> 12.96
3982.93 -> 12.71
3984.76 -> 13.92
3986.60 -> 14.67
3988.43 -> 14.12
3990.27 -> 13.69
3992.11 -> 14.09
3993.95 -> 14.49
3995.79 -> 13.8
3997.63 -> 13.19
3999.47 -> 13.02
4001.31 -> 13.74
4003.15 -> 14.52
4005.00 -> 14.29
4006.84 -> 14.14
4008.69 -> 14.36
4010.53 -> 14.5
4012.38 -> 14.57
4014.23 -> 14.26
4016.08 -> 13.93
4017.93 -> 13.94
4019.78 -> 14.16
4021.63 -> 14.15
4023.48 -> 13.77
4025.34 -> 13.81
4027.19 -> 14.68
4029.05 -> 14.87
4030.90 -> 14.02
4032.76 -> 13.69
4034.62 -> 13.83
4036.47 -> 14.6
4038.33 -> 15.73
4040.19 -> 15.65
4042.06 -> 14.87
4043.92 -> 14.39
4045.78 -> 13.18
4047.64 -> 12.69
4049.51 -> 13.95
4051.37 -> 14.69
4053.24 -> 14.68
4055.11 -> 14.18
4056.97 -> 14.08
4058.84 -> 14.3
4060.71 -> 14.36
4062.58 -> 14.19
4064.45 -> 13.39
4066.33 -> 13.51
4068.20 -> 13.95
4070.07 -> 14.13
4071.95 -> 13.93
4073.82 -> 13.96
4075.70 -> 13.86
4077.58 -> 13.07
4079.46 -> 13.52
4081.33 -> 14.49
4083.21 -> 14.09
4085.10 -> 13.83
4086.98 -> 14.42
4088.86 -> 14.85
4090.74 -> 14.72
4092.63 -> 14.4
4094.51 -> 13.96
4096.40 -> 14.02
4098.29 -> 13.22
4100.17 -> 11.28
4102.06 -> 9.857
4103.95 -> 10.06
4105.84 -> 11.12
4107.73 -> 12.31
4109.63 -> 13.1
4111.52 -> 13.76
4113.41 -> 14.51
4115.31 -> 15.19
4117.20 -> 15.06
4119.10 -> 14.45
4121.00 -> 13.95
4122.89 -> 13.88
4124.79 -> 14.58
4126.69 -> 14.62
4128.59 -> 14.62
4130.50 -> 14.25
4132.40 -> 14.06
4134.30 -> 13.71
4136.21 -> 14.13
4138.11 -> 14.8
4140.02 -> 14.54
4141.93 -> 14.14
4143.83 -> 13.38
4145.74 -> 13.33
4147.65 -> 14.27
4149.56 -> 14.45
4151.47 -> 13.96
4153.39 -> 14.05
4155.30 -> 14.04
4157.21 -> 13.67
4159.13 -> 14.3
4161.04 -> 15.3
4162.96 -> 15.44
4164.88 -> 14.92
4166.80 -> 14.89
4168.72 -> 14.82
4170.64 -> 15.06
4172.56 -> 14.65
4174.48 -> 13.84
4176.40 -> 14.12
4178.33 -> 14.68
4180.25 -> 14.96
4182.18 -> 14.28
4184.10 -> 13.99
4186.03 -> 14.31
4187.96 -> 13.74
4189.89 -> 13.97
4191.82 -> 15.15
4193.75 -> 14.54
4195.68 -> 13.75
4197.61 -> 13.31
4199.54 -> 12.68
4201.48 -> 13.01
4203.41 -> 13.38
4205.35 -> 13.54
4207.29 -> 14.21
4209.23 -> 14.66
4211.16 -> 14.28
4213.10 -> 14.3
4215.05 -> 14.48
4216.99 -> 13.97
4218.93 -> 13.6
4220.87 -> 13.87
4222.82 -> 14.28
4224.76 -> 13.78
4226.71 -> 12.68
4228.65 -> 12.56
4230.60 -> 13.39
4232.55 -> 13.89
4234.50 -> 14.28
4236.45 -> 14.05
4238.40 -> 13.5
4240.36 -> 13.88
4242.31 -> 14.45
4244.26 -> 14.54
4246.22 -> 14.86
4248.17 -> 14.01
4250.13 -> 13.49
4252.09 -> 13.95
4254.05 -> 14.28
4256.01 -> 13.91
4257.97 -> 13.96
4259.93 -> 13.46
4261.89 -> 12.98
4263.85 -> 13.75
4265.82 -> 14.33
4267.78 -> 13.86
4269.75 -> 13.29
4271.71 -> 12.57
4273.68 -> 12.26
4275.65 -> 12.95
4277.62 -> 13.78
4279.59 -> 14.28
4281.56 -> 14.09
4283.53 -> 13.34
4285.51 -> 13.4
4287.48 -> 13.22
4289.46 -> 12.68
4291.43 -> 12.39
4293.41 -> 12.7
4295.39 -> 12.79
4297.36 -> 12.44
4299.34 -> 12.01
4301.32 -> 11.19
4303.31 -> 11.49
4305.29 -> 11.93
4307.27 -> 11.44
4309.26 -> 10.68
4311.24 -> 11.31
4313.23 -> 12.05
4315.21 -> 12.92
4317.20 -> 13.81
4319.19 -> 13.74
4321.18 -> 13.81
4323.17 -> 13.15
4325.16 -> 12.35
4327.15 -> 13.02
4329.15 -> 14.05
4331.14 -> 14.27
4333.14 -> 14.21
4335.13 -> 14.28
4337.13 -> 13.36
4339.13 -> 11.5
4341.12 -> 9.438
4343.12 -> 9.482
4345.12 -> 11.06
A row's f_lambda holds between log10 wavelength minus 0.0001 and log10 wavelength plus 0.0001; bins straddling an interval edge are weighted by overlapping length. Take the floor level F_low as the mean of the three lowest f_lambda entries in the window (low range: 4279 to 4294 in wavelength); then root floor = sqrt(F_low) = 3.55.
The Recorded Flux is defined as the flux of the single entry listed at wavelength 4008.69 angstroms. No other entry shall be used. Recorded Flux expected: 14.36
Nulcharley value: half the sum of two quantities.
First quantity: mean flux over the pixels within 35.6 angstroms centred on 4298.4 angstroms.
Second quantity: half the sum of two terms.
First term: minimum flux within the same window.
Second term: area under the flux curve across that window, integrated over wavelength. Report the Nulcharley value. 119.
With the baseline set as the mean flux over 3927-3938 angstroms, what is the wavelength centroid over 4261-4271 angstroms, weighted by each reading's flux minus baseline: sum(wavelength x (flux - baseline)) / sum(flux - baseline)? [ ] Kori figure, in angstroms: 4265.9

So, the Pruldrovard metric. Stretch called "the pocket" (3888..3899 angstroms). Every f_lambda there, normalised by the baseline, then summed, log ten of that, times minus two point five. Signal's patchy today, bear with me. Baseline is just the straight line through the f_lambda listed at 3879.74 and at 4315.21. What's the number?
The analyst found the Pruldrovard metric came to -1.79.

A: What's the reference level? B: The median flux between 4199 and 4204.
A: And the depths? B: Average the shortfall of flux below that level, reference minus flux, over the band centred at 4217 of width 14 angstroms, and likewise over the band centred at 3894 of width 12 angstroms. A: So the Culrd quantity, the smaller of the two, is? -1.1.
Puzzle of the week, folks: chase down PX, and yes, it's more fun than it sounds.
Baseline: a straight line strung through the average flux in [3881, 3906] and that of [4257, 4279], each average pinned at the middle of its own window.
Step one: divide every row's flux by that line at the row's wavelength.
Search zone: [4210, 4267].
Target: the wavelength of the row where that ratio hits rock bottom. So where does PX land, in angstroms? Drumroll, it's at 4228.65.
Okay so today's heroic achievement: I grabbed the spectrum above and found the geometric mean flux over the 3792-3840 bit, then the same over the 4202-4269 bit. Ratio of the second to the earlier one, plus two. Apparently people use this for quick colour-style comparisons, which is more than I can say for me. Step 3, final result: 3.22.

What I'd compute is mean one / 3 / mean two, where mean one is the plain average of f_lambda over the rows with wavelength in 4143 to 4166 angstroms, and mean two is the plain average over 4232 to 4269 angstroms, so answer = 0.340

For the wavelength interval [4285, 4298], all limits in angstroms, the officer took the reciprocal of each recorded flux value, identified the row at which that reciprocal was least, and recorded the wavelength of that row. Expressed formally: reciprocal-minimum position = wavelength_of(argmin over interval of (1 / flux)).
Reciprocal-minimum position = 4285.51 angstroms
